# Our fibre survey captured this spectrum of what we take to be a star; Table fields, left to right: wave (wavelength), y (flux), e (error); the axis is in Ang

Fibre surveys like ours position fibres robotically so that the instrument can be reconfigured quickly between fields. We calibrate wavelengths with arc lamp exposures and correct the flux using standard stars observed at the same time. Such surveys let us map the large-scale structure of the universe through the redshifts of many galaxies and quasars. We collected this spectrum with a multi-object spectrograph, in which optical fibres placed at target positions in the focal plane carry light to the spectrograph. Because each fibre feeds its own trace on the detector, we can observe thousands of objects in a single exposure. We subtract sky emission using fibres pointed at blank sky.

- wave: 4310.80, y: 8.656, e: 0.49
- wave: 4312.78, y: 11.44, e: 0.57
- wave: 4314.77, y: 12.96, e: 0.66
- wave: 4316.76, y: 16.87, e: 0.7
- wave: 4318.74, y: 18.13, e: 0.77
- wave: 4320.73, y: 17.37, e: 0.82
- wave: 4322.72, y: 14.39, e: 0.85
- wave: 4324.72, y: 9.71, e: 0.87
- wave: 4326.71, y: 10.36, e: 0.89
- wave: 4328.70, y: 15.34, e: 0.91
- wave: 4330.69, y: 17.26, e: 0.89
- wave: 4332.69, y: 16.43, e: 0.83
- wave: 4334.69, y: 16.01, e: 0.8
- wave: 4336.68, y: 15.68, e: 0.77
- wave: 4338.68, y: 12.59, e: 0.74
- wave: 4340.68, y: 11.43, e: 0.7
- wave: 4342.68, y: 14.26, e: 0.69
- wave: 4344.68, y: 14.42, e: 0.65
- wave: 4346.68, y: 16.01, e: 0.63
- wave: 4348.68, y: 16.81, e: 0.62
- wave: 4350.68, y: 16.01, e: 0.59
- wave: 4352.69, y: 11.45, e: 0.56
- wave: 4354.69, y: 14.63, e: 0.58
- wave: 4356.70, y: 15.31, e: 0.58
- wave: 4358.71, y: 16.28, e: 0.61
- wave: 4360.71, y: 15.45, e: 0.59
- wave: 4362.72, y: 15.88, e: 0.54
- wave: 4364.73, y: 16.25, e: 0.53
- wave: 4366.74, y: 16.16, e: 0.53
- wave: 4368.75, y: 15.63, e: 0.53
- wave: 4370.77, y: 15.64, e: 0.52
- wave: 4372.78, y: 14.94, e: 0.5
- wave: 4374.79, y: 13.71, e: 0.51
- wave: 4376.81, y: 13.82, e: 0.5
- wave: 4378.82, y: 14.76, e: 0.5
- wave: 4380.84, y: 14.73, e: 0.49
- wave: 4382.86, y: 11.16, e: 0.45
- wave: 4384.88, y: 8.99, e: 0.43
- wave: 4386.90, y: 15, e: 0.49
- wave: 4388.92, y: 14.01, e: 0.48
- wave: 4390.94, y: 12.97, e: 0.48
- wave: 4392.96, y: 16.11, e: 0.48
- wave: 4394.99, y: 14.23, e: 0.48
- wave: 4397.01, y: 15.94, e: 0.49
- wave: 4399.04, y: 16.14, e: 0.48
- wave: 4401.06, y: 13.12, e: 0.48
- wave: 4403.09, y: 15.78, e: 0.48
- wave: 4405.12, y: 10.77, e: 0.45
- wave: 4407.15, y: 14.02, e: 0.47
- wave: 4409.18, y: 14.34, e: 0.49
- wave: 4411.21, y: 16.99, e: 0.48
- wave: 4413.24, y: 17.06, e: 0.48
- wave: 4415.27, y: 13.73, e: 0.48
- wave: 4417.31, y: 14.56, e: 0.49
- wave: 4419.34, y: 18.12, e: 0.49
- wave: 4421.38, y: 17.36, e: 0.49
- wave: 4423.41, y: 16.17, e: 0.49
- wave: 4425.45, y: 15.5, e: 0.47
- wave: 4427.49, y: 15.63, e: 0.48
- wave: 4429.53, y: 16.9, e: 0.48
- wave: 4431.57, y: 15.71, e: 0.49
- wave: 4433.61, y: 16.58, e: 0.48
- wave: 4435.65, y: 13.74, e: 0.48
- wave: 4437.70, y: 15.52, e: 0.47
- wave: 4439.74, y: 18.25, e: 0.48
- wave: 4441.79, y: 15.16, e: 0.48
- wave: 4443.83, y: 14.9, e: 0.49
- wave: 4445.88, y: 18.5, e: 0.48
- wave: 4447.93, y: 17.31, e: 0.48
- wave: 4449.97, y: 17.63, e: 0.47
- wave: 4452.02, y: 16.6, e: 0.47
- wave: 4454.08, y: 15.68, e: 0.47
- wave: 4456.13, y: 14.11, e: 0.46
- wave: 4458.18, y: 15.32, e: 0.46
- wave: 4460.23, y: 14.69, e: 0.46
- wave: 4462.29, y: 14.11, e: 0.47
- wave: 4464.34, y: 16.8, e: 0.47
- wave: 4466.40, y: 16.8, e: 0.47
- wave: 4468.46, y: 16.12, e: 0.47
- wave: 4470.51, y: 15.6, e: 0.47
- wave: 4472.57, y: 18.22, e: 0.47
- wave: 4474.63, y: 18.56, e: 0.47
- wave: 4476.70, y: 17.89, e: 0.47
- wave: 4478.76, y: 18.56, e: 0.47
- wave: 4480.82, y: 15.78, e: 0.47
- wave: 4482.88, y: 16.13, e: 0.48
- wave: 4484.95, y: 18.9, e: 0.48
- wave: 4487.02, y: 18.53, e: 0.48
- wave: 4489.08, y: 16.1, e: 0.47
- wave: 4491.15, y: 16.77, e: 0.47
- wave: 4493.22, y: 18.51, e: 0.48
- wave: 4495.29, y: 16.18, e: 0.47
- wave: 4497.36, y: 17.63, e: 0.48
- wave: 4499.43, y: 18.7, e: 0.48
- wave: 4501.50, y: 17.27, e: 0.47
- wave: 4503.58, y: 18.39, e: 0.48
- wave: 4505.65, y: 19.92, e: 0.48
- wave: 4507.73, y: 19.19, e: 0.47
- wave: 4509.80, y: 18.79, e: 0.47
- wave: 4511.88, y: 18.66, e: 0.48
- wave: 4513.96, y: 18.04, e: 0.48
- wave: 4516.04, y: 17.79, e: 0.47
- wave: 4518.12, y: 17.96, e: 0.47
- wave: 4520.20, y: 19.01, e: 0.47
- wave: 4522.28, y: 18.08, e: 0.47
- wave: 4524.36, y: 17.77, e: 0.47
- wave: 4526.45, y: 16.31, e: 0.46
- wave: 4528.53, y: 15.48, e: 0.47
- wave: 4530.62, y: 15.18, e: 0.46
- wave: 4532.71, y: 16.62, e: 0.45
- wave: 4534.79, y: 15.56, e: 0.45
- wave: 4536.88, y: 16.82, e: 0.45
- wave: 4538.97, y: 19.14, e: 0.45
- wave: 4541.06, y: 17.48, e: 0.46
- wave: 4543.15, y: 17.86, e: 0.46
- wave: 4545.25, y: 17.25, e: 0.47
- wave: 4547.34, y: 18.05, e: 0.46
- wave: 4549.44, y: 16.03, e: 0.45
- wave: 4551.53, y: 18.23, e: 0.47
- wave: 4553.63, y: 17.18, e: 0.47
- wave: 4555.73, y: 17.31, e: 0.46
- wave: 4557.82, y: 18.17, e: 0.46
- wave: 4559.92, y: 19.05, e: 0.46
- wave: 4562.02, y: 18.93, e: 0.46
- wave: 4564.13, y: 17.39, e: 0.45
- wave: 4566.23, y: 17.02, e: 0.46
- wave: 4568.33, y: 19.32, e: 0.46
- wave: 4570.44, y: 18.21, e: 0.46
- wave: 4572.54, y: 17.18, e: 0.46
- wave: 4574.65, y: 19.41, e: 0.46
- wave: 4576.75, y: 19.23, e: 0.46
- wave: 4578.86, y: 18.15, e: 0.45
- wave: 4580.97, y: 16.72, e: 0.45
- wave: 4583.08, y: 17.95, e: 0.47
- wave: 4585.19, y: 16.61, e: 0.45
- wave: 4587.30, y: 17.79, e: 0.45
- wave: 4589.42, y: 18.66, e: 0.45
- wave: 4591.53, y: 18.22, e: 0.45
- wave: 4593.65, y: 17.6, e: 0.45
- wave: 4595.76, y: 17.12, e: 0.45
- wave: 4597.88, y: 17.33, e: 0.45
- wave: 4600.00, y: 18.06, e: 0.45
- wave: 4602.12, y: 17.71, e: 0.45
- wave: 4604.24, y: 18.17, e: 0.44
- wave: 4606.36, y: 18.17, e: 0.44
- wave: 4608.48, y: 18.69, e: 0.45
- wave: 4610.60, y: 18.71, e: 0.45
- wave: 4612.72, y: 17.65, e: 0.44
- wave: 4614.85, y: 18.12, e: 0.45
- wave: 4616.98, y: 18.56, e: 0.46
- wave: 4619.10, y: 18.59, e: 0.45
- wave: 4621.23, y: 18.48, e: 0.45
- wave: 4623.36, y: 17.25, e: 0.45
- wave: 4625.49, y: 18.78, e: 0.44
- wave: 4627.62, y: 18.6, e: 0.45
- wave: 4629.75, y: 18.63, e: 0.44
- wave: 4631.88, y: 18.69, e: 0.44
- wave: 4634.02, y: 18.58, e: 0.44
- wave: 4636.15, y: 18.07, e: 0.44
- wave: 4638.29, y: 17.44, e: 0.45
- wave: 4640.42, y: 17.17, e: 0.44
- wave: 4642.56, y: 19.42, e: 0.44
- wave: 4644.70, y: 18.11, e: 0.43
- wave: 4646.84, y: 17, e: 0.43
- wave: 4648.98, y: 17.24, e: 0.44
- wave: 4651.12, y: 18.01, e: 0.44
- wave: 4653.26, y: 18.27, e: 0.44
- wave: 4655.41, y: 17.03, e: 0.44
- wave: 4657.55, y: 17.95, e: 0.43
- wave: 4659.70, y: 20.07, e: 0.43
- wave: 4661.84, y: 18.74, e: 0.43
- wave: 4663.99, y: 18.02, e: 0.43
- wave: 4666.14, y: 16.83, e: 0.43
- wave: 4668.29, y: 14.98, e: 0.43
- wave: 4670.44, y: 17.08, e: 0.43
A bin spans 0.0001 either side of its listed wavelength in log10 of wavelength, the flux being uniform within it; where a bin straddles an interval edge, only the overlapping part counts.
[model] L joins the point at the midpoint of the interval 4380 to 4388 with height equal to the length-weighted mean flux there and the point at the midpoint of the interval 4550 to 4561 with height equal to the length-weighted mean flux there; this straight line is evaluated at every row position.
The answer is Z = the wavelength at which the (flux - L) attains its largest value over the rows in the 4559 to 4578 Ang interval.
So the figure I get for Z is 4568.33 Ang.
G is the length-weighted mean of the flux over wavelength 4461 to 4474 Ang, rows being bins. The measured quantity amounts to 16.3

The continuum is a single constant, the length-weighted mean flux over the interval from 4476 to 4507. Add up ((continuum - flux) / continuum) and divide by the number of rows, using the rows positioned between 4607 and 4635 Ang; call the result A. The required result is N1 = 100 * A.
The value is -4.0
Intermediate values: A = -0.040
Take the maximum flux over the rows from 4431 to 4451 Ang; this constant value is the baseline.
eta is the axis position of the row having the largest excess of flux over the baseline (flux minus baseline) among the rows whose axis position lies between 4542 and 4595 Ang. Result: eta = 4574.65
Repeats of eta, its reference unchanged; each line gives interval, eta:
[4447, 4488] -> 4484.95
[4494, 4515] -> 4505.65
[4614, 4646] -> 4642.56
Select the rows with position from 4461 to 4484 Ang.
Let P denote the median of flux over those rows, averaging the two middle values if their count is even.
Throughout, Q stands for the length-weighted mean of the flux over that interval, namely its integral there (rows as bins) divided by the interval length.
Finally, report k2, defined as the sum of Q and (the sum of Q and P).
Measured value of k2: 50.3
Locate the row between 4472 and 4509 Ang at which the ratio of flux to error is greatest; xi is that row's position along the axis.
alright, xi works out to 4505.65 Ang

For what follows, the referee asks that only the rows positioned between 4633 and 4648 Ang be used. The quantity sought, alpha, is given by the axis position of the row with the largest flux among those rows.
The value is 4642.56 Ang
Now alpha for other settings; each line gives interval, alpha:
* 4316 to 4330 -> 4318.74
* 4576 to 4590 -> 4576.75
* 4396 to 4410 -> 4399.04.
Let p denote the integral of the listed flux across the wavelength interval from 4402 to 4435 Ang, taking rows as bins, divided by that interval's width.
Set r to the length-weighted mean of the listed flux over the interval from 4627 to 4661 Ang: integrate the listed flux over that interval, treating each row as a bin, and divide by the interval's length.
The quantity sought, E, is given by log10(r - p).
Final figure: 0.41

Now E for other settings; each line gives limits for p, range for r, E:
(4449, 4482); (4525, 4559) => -0.18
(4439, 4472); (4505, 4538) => 0.16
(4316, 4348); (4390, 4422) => -0.55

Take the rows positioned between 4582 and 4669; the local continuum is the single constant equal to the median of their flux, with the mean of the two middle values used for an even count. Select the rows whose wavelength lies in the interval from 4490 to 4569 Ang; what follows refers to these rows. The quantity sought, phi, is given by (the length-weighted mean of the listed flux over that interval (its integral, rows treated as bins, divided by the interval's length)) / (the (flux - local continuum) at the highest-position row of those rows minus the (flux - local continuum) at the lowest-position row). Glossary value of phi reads 7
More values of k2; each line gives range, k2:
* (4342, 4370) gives 46.4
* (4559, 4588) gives 54.2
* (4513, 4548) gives 52.4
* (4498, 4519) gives 55.4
